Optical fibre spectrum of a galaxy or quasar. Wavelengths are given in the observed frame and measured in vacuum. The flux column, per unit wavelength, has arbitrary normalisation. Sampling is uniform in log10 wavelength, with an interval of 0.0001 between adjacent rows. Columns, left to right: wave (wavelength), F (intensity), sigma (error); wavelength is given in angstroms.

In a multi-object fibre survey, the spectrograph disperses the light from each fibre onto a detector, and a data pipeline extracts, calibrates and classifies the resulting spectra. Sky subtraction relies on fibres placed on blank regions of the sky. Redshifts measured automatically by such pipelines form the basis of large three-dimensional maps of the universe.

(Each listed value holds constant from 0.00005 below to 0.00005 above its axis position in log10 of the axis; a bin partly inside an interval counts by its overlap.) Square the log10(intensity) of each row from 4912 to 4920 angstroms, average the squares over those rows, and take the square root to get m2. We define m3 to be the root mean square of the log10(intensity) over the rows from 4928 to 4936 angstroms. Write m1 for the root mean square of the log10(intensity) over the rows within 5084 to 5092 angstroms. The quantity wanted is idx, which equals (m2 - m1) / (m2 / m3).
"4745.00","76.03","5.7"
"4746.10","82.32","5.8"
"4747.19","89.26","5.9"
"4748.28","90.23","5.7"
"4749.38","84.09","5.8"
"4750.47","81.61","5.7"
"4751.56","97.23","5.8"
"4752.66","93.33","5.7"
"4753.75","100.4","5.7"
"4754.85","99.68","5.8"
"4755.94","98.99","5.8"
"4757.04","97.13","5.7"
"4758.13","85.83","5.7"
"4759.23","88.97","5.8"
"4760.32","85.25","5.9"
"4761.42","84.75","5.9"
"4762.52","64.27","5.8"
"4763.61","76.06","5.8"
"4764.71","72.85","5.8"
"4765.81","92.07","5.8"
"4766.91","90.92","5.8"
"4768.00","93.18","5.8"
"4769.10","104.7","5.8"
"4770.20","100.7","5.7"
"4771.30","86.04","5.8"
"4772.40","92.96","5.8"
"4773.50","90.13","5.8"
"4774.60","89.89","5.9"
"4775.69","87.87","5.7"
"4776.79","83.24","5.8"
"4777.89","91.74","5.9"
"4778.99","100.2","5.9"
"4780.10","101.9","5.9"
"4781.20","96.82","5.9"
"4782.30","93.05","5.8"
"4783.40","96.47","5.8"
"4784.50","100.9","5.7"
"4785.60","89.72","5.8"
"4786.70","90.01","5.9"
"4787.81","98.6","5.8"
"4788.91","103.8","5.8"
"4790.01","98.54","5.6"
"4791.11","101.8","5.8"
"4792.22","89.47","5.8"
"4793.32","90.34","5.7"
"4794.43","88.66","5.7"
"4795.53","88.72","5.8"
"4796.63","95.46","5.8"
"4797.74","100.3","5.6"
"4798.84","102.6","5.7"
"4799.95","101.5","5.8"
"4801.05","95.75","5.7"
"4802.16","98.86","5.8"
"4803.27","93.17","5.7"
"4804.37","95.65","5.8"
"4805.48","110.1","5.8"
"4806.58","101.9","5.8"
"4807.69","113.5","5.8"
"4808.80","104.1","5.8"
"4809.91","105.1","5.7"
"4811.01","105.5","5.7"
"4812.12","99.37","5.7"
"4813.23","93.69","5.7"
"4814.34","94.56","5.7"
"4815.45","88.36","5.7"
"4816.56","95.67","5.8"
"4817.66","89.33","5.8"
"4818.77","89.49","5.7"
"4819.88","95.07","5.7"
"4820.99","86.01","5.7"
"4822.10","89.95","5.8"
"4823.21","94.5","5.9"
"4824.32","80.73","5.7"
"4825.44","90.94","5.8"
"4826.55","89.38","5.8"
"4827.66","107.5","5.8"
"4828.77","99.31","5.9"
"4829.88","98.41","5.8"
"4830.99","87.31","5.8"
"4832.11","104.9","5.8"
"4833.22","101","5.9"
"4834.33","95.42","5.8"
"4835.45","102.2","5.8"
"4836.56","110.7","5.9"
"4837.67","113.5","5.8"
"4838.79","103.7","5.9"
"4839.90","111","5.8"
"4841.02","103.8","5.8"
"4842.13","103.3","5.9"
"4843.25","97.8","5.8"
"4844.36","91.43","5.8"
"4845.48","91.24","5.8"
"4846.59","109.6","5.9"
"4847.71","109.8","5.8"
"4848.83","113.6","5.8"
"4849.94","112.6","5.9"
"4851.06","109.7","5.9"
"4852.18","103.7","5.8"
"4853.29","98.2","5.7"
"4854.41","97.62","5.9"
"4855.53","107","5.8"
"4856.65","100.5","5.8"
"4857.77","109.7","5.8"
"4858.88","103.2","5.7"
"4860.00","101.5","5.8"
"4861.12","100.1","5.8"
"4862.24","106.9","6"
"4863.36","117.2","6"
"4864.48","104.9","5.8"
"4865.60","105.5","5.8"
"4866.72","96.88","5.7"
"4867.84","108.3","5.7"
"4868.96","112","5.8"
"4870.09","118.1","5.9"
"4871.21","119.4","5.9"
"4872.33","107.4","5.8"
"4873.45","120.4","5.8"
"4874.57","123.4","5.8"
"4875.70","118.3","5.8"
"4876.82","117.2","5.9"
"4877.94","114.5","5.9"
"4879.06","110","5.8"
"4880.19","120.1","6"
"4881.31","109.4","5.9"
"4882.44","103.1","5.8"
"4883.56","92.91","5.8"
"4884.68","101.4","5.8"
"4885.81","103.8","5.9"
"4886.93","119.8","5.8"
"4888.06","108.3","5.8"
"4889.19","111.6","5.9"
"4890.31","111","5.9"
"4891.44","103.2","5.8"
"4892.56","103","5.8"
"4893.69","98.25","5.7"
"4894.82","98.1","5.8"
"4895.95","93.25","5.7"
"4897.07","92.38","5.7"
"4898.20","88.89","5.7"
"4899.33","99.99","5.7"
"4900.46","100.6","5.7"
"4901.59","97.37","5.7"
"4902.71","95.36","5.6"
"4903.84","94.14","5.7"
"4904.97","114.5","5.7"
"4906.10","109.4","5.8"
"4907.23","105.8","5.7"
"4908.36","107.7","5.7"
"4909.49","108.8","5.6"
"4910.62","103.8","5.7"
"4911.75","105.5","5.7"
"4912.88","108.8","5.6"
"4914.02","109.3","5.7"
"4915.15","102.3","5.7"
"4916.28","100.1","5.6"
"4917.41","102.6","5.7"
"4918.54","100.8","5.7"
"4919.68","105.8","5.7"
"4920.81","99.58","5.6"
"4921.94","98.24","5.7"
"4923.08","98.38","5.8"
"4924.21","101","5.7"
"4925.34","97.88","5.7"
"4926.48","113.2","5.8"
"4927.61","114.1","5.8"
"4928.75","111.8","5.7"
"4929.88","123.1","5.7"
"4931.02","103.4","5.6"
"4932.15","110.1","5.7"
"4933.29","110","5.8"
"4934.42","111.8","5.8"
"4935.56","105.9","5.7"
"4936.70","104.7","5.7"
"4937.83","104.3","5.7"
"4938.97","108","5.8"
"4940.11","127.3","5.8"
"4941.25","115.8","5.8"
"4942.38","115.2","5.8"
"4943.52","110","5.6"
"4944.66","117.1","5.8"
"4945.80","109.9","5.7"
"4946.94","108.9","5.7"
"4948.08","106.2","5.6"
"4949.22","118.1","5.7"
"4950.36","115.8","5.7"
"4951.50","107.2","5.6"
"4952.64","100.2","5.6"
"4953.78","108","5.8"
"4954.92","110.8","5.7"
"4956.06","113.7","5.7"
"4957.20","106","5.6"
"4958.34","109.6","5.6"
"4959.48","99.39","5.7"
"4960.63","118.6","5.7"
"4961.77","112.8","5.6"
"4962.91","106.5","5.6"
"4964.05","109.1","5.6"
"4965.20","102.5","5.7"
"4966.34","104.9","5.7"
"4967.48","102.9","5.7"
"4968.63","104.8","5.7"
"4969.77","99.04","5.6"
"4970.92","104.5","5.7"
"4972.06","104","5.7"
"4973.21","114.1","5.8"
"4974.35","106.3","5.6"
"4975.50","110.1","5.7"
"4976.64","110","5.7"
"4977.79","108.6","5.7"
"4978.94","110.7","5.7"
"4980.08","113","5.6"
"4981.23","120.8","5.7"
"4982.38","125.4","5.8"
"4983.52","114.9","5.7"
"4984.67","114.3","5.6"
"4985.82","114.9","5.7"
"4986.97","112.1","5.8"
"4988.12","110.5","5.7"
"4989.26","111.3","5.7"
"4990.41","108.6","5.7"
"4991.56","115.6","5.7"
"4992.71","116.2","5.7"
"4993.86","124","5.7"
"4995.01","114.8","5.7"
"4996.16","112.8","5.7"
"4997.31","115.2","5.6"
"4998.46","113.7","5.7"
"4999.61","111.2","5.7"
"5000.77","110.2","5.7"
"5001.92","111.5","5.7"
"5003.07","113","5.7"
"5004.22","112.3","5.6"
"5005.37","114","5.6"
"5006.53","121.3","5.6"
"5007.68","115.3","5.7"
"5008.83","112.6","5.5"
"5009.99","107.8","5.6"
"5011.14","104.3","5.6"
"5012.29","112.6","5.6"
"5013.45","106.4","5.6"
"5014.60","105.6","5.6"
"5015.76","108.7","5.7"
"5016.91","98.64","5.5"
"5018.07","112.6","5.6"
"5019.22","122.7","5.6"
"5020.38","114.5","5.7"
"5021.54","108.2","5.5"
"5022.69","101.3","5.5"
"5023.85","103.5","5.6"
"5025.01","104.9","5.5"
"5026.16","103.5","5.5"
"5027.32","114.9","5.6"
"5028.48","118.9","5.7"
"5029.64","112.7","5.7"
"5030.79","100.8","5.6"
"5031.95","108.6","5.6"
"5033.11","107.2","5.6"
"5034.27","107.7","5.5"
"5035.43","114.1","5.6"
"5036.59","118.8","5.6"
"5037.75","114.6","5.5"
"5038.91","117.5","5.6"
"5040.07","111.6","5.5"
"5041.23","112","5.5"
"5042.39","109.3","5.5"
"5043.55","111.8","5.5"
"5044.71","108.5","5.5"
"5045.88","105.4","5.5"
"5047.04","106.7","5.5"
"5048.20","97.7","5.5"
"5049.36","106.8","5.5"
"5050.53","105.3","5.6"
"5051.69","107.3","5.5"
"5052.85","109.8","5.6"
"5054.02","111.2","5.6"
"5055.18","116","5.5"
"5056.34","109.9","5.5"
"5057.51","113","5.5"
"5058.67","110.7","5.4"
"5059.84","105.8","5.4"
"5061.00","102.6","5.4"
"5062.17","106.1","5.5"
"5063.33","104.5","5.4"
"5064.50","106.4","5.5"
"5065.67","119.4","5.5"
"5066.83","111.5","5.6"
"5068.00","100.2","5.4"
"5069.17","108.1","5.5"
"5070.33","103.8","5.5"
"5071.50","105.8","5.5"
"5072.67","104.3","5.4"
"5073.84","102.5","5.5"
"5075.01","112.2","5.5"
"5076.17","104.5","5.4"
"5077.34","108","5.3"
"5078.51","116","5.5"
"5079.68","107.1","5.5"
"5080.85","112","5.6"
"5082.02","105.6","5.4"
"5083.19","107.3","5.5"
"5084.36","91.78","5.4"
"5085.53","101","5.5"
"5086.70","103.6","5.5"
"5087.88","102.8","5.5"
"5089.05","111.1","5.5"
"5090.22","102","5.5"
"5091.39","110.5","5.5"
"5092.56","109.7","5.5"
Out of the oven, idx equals 0.005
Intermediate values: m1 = 2.01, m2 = 2.02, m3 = 2.04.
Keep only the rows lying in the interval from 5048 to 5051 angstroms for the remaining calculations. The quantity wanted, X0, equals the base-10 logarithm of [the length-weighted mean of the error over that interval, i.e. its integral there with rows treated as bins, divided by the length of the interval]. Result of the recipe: 0.742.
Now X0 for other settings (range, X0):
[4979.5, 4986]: 0.755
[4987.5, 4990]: 0.757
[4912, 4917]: 0.752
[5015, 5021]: 0.749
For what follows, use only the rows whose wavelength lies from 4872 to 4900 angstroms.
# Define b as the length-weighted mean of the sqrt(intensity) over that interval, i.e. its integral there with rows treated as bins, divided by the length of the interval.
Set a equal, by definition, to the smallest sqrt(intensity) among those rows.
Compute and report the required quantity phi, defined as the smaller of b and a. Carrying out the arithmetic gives 9.4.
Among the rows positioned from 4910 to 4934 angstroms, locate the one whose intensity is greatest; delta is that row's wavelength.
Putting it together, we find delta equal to 4929.88 angstroms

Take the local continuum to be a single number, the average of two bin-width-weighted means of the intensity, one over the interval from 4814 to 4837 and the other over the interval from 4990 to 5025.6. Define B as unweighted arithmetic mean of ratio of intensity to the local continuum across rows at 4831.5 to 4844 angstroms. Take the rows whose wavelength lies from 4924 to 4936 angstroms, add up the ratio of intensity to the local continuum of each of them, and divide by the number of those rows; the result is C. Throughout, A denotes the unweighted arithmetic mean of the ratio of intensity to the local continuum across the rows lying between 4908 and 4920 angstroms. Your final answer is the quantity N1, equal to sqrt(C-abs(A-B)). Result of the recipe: 1.03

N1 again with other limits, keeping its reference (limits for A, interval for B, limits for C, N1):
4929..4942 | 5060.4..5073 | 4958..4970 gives 0.99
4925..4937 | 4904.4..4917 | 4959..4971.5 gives 1.00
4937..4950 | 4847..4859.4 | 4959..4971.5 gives 0.98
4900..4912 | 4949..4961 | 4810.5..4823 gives 0.92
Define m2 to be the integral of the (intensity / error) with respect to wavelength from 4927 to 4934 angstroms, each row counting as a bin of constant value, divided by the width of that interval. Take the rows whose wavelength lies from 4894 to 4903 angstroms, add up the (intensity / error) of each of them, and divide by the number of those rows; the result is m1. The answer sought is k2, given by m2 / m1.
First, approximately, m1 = 16.8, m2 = 19.6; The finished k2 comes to 1.17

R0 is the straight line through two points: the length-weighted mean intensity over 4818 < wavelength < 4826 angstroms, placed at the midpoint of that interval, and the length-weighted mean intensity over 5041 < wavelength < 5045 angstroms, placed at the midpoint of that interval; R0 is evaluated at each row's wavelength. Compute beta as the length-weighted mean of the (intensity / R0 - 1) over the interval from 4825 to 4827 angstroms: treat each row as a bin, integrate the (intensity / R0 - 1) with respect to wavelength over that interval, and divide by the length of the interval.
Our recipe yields 0.00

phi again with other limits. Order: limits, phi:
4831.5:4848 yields 9.6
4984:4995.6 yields 10.4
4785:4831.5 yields 9.0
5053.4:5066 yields 10.1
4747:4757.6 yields 9.0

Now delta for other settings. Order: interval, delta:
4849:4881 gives 4874.57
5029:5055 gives 5036.59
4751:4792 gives 4769.10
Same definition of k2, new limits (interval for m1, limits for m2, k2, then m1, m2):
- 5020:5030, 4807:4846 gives 0.87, 19.5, 16.9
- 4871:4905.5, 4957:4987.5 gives 1.05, 18.3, 19.3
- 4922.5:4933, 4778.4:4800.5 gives 0.88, 18.9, 16.7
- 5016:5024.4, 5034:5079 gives 1.02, 19.5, 19.8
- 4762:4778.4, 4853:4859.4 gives 1.17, 15.1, 17.8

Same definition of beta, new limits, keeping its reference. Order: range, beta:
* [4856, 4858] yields 0.13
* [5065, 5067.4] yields 0.02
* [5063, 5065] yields -0.06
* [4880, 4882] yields 0.19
